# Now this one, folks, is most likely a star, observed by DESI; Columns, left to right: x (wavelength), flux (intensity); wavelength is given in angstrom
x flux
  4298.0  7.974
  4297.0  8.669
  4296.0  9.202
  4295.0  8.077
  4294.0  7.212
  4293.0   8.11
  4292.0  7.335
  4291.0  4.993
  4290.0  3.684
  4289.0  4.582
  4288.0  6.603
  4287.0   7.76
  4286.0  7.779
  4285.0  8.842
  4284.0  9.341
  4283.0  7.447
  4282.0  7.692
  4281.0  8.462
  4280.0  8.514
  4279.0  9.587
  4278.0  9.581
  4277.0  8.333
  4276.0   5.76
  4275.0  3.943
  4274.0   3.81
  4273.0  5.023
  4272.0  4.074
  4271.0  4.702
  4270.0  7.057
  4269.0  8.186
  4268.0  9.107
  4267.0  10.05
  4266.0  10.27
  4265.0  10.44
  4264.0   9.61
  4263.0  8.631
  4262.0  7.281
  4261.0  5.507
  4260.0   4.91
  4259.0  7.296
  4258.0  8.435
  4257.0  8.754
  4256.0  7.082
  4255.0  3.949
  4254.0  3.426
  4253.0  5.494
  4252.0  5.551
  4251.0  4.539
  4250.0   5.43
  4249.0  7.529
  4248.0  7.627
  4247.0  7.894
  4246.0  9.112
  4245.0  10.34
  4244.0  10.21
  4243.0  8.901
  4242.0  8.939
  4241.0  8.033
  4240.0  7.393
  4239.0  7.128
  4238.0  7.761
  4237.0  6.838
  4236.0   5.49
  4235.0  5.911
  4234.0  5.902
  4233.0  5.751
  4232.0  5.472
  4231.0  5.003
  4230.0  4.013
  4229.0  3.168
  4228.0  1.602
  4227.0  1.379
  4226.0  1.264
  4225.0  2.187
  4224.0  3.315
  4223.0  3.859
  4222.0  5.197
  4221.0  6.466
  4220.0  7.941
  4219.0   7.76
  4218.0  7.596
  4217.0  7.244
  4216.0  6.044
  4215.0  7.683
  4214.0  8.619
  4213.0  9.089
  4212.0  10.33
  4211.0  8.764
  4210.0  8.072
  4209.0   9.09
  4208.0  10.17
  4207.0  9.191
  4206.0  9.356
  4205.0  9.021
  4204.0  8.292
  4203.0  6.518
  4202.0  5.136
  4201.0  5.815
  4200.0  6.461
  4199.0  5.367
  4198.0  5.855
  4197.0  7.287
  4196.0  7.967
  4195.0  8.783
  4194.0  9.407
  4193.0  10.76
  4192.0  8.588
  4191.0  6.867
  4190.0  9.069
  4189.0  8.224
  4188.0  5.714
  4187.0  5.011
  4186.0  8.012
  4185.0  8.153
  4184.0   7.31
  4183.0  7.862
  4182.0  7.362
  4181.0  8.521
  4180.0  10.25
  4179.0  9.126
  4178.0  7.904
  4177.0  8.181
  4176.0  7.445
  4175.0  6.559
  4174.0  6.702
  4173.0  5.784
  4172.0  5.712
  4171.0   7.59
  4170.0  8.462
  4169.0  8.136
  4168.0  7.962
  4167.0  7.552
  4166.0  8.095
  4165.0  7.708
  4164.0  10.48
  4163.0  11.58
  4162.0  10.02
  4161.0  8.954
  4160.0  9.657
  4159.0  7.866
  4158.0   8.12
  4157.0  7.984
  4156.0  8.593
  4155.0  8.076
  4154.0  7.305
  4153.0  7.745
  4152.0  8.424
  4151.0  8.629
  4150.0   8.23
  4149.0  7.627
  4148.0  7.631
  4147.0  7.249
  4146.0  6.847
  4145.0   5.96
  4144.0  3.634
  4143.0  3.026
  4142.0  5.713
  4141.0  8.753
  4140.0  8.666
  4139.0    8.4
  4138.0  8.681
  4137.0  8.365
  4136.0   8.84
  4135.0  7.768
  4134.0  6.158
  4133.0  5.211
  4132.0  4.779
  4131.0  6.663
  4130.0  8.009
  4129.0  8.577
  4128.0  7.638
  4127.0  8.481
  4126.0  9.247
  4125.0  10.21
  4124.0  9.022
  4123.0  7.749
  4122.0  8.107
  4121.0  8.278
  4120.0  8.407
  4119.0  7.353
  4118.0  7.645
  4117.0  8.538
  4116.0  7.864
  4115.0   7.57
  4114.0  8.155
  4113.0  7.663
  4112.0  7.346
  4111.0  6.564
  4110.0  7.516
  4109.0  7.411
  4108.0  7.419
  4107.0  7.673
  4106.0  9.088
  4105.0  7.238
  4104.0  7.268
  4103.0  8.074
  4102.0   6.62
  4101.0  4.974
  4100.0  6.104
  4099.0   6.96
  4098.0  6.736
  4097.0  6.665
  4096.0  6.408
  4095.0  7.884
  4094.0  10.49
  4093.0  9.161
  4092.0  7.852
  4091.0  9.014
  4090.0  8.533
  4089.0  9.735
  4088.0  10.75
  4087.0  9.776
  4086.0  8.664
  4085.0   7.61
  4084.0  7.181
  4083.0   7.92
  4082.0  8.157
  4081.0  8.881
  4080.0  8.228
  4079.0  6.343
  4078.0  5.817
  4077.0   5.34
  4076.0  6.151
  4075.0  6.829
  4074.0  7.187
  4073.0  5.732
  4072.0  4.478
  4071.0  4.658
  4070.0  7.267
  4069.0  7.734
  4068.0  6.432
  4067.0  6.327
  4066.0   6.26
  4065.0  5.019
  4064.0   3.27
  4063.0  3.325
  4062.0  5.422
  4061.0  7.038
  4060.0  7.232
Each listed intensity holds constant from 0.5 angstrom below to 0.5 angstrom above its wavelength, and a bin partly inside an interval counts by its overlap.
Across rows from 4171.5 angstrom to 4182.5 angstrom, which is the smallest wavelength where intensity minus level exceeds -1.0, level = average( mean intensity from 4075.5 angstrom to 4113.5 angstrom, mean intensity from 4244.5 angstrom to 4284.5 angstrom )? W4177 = 4174.0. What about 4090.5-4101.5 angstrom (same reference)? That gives 4091.0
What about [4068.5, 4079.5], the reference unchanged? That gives 4069.0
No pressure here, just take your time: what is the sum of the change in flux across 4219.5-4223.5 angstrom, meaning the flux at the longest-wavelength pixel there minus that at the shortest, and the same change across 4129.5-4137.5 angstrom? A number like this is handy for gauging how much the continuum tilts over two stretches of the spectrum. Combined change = -3.7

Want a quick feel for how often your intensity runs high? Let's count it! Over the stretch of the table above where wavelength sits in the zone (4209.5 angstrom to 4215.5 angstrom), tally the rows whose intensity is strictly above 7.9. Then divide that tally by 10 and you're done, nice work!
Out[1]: 0.50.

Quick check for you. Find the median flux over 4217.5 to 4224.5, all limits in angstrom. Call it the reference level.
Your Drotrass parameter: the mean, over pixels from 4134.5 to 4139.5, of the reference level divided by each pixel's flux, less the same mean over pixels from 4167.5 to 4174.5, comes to -0.1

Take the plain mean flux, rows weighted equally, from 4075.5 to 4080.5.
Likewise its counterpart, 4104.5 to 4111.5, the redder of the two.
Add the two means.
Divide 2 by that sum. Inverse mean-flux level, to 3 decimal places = 0.144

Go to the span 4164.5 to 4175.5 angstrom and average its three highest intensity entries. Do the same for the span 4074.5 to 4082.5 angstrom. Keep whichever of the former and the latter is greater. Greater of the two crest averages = 8.4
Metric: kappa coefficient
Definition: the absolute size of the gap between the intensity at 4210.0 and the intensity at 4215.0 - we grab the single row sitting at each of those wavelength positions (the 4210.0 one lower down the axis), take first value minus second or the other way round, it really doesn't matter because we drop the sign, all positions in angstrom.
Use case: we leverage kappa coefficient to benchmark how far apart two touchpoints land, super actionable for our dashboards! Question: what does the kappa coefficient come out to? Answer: 0.4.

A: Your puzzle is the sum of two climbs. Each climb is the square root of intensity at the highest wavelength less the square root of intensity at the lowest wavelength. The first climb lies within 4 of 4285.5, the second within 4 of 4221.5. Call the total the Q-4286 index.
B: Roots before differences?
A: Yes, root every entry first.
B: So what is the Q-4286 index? -1.9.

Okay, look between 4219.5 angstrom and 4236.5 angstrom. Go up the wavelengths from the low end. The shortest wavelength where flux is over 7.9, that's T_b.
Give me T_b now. 4220.0 angstrom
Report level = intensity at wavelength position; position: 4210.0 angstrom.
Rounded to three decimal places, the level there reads 8.072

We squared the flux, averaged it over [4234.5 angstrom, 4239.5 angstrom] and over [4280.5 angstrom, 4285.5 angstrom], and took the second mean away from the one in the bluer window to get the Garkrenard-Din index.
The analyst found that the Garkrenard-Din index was -26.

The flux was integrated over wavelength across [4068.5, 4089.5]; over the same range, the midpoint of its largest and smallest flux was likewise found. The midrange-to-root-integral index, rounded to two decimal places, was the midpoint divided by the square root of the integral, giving 0.61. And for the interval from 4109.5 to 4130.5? 0.64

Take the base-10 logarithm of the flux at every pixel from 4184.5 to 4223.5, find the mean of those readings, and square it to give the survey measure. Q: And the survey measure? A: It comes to 0.76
